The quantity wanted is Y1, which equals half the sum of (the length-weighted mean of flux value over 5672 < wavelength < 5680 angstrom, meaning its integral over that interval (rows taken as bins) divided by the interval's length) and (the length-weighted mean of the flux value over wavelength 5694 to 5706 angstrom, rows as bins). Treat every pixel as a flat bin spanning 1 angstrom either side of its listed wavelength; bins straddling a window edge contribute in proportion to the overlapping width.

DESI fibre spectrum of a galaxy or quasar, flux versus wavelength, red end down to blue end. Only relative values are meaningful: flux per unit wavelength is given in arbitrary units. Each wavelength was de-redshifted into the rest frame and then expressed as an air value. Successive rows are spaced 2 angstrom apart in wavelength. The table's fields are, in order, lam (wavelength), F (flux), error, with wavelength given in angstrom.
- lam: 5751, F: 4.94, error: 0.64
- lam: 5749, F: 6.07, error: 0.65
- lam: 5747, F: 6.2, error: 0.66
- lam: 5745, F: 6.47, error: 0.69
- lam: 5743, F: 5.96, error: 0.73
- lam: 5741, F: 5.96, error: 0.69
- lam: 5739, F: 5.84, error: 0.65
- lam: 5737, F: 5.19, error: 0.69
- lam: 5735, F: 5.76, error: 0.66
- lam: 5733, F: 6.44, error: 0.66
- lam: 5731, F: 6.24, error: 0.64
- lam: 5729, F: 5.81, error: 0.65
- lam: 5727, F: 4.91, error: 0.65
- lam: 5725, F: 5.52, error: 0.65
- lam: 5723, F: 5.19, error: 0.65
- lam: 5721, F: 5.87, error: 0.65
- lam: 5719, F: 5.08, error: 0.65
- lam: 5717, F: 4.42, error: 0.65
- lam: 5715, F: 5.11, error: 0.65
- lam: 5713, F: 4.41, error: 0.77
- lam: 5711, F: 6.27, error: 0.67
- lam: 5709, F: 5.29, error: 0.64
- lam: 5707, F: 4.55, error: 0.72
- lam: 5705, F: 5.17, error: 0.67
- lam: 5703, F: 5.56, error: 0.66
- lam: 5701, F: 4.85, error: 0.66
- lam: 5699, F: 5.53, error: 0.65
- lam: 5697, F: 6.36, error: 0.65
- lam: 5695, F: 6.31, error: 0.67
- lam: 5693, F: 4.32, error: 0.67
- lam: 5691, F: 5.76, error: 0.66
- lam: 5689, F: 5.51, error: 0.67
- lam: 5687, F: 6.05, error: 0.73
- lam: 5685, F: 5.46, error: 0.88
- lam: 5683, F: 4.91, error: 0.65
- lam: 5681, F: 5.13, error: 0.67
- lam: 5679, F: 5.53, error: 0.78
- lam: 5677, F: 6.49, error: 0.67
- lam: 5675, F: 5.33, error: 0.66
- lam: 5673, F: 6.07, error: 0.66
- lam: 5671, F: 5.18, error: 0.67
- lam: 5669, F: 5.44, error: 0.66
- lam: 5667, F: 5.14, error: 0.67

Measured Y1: 5.7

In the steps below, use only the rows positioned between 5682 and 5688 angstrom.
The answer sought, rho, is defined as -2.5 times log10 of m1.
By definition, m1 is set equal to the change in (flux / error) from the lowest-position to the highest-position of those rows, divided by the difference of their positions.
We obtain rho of 1.84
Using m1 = 0.18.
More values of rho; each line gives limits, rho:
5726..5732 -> 0.65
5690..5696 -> 1.91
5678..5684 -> 2.34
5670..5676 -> 2.66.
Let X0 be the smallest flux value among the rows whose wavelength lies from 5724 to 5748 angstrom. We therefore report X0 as 4.91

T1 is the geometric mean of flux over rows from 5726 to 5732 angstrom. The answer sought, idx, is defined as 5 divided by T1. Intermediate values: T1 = 5.63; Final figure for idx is 0.89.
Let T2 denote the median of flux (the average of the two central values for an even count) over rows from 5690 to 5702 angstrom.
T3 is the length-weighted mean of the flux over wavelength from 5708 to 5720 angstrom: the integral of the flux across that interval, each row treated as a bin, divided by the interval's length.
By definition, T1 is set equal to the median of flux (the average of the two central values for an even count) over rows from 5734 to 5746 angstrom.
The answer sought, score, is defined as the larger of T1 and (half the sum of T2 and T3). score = 5.90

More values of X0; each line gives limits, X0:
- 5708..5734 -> 4.41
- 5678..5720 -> 4.32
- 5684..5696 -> 4.32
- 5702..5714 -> 4.41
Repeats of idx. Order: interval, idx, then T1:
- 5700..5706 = 0.96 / 5.19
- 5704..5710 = 1.00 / 4.99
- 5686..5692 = 0.87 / 5.77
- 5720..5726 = 0.91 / 5.52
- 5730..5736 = 0.81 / 6.14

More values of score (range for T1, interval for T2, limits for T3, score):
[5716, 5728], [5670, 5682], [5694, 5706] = 5.53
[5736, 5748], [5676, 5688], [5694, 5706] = 5.96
